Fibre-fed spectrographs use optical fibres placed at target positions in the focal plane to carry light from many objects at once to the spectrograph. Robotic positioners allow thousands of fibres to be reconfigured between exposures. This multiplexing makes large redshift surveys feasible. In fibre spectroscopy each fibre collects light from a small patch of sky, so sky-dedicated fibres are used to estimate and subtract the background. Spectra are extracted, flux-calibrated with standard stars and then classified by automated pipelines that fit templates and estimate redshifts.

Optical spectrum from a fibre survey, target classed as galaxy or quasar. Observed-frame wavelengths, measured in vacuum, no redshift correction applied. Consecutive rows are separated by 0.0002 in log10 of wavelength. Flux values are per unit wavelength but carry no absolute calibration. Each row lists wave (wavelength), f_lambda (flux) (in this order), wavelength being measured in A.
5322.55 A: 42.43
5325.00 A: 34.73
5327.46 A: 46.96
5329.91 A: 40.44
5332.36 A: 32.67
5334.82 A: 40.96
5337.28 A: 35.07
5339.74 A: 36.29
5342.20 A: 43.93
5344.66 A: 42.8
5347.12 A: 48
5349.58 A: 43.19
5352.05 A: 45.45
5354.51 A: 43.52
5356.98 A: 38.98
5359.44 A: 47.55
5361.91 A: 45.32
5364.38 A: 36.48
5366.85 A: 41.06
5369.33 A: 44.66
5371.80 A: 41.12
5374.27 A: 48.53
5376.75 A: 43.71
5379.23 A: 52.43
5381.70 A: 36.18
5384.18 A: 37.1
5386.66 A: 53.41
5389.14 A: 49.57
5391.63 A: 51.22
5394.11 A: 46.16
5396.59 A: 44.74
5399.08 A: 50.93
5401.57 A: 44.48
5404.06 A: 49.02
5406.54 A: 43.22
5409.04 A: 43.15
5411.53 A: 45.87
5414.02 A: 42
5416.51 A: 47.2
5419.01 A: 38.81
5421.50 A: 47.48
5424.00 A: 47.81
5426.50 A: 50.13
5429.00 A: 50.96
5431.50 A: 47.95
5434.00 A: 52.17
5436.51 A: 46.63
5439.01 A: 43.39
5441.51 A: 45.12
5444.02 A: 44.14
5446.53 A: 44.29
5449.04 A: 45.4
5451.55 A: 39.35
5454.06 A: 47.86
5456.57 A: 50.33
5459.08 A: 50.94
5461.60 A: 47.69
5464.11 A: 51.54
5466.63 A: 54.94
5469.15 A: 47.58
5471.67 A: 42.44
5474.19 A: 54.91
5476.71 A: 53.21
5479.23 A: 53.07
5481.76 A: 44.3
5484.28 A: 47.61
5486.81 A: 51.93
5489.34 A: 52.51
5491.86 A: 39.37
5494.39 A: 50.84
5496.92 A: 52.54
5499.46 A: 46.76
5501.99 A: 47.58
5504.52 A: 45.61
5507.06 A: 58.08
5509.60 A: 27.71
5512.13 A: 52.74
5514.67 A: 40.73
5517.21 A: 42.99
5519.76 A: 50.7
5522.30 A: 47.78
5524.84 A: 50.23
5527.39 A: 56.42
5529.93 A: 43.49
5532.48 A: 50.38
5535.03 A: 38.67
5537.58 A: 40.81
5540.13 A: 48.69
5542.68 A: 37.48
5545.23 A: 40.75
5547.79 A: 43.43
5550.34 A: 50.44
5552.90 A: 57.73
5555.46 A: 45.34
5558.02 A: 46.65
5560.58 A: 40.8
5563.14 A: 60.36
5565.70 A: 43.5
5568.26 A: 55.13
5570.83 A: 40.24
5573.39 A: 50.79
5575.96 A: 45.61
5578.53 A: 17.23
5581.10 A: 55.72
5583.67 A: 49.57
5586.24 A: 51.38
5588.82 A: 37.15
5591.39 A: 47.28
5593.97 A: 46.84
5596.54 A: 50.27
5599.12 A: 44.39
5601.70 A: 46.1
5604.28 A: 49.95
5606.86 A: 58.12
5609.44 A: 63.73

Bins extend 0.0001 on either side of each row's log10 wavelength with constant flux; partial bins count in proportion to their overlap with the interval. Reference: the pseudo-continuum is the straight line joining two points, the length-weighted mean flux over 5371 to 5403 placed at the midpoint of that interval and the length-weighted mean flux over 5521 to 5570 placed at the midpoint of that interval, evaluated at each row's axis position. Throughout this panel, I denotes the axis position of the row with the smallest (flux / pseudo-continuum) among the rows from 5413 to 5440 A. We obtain 5419.01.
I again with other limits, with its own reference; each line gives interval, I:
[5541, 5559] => 5542.68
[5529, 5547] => 5542.68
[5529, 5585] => 5578.53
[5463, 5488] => 5471.67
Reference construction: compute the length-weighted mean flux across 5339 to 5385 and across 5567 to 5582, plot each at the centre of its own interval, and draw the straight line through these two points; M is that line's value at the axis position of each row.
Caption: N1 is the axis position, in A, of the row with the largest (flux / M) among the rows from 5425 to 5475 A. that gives 5466.63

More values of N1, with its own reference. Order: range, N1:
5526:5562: 5552.90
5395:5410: 5399.08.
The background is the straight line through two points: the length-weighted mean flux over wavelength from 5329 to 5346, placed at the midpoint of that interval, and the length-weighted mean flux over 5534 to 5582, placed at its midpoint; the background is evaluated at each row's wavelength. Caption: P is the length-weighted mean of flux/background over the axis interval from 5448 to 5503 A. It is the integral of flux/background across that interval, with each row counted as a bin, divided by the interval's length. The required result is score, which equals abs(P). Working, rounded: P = 1.14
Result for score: 1.14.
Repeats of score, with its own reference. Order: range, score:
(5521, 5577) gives 1.05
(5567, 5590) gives 0.98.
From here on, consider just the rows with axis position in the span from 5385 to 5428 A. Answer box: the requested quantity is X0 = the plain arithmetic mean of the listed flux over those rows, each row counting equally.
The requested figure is 46.8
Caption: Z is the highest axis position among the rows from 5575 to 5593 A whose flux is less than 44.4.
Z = 5588.82 A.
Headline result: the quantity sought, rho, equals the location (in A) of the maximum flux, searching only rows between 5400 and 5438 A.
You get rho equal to 5434.00 A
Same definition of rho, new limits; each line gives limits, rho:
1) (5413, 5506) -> 5466.63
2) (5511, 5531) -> 5527.39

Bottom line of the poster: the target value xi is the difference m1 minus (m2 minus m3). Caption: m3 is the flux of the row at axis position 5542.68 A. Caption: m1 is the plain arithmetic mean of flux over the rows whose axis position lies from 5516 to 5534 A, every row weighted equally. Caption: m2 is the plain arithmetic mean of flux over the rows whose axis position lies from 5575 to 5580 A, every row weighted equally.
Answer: 54.9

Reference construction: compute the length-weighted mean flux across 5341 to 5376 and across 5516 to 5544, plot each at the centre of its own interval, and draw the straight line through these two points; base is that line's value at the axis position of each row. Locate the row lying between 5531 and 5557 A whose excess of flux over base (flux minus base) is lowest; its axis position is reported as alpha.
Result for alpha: 5542.68 A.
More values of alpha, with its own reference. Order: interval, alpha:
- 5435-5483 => 5451.55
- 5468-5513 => 5509.60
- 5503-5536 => 5509.60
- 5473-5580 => 5578.53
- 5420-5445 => 5439.01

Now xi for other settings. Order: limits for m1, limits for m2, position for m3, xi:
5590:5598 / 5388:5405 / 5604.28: 50.1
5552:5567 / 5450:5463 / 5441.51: 46.9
